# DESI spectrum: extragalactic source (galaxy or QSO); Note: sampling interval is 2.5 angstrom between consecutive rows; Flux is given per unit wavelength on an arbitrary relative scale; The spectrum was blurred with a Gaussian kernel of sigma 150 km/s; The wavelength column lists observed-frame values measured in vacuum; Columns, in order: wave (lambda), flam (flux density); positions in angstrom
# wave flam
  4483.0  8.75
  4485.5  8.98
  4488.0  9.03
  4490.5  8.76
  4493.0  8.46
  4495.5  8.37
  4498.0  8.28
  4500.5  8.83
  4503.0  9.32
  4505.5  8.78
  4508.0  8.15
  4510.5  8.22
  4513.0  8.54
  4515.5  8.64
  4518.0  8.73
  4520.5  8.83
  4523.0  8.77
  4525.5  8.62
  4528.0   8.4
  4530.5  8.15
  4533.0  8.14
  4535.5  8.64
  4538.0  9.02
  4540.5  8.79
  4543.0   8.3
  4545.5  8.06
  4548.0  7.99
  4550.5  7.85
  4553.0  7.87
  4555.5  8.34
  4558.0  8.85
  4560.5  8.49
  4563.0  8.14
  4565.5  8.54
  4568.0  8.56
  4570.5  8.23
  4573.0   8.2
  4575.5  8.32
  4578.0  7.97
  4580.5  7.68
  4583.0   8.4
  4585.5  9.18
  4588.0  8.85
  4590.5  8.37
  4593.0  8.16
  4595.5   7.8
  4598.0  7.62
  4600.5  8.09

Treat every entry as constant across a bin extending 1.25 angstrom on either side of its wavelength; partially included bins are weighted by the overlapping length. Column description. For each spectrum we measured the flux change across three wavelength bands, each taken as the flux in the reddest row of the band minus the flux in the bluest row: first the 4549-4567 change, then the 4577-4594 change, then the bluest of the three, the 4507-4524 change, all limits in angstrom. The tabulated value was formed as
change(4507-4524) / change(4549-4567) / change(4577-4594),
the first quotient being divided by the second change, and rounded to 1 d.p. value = 4.7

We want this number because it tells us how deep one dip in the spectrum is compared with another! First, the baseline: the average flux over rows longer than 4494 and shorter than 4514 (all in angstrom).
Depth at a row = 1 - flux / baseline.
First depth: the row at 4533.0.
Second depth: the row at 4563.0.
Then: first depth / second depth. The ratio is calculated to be 1.0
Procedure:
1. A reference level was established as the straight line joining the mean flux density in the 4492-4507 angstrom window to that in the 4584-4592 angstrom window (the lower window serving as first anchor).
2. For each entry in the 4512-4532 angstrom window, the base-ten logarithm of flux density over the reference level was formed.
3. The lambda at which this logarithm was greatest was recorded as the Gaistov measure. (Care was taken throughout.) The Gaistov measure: 4520.5 angstrom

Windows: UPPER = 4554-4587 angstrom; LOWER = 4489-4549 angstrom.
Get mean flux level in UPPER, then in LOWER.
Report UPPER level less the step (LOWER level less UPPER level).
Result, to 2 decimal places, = 8.22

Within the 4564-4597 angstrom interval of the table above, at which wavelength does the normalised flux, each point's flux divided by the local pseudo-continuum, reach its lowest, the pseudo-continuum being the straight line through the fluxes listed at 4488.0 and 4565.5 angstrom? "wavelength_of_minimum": 4580.5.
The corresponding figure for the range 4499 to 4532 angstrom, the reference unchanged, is 4508.0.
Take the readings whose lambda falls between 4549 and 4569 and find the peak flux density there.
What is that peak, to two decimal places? 8.85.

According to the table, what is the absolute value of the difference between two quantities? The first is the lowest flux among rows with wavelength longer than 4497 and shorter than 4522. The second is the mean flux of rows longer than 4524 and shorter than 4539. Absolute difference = 0.34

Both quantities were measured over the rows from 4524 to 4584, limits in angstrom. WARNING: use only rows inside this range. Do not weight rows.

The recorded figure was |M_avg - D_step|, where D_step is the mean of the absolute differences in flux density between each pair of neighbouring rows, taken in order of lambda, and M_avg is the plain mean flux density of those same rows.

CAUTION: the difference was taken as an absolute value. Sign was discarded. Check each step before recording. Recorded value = 8.0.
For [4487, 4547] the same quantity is 8.3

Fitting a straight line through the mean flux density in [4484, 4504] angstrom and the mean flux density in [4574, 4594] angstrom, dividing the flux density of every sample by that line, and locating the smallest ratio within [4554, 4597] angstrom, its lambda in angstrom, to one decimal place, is 4580.5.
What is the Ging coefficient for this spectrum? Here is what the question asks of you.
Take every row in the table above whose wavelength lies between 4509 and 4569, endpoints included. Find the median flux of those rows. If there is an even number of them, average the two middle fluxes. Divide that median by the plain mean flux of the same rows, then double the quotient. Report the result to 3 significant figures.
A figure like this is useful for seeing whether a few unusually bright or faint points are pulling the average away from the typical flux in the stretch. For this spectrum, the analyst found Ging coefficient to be 2.02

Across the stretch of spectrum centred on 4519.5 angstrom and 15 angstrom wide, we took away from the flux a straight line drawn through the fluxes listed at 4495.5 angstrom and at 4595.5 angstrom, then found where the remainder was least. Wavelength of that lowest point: 4513.0 angstrom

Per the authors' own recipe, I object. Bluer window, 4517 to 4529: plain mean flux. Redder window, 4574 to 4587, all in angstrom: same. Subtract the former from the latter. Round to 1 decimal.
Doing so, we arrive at -0.4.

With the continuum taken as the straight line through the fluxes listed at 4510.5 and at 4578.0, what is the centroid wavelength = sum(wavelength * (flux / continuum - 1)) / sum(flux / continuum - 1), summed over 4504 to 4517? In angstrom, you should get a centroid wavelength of 4510.9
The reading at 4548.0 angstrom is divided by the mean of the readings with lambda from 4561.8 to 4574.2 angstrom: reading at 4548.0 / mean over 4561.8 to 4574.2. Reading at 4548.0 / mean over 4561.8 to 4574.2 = 0.96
